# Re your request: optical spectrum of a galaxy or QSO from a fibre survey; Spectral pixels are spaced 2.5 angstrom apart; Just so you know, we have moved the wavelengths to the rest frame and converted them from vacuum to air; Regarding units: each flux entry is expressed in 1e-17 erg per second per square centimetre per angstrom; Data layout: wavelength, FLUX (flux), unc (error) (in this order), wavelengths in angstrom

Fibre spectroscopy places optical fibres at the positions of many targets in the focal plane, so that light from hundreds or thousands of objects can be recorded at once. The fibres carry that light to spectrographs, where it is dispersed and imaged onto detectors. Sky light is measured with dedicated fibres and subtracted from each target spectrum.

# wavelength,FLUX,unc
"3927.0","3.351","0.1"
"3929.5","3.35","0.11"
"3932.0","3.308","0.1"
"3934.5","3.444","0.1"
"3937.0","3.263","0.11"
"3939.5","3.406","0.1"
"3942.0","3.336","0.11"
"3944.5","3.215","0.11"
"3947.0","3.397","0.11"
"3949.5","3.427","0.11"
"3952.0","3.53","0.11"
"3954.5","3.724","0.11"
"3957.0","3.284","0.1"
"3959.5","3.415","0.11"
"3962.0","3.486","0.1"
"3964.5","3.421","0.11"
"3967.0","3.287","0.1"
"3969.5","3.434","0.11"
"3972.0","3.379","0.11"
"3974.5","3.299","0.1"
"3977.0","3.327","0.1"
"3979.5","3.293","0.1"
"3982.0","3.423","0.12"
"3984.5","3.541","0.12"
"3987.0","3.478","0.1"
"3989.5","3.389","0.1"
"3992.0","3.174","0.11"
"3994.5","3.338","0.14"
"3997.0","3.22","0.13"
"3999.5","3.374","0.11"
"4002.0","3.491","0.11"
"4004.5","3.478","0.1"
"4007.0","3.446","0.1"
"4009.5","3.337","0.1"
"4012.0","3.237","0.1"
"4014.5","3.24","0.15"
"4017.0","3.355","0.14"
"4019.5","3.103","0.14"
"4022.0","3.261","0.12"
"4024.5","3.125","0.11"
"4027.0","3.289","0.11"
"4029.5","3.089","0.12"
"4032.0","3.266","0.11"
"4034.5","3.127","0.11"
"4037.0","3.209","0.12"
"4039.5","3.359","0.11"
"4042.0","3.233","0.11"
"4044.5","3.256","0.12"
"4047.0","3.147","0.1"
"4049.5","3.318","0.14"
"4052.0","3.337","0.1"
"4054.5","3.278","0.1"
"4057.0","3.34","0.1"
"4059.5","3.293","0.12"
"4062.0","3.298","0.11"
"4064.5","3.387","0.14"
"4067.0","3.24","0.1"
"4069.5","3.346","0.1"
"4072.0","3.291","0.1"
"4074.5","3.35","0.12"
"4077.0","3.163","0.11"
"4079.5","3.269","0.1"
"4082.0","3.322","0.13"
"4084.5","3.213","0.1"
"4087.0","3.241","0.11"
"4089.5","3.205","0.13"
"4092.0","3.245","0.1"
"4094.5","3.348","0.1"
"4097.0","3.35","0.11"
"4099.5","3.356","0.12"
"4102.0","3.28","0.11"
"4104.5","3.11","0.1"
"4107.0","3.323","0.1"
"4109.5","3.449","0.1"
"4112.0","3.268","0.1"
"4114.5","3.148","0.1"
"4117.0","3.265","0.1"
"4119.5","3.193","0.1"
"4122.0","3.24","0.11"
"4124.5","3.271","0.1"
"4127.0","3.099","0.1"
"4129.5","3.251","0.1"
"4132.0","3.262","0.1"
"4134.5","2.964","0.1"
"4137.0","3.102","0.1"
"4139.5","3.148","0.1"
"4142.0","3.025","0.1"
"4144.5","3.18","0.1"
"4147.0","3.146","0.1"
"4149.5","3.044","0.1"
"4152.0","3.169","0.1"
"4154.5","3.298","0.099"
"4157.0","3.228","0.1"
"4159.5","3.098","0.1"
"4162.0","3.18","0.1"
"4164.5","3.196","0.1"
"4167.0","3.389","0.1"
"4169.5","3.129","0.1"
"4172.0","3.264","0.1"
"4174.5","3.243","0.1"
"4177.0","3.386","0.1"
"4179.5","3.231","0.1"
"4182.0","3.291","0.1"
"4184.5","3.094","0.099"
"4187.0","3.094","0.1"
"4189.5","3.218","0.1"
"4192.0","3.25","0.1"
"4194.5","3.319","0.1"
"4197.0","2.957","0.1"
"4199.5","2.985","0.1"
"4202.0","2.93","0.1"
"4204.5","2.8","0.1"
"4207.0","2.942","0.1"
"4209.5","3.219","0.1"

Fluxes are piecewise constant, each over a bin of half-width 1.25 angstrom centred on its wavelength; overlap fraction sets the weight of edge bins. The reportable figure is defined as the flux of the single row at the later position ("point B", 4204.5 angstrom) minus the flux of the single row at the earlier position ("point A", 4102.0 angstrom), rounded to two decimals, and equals -0.48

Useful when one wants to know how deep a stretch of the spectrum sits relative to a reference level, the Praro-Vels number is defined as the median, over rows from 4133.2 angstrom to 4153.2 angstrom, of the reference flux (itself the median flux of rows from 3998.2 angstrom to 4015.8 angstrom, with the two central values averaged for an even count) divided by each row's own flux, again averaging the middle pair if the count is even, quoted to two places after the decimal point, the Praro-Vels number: 1.08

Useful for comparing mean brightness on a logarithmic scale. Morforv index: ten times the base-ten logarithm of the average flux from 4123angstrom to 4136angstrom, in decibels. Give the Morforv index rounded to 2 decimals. 5.01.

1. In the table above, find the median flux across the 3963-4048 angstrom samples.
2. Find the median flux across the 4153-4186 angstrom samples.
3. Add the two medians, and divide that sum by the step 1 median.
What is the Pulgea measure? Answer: 1.98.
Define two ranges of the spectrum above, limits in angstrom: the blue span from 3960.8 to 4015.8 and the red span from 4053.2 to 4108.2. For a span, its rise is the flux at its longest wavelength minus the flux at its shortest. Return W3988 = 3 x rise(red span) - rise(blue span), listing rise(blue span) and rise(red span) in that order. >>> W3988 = 0.4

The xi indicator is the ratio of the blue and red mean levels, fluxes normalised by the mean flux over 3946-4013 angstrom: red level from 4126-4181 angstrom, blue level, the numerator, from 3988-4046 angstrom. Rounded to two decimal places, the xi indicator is 1.03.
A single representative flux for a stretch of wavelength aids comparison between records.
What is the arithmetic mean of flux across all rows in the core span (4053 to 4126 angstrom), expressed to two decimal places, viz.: 3.28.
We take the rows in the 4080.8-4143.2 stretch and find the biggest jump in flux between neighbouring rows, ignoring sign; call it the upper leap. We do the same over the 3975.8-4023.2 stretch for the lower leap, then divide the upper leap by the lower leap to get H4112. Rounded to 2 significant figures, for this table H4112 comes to 1.2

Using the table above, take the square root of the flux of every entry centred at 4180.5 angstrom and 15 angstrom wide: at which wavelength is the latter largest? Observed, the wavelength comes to 4177.0 angstrom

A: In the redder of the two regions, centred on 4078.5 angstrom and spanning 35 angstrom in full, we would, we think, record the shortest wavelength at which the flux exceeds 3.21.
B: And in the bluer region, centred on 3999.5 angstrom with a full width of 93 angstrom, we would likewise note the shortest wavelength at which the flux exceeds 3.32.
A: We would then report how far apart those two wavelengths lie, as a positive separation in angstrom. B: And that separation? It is 107.5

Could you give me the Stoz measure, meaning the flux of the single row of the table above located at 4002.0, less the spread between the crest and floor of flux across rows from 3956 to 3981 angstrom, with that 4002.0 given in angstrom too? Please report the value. 3.29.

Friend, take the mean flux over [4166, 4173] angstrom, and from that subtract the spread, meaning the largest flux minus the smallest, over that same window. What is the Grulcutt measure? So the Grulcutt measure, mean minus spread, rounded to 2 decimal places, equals 3.00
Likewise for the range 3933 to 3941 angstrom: 3.19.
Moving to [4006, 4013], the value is 3.13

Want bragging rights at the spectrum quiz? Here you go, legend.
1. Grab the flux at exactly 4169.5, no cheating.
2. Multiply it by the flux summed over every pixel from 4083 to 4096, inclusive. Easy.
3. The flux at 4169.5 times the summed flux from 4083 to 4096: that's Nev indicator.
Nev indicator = 50.9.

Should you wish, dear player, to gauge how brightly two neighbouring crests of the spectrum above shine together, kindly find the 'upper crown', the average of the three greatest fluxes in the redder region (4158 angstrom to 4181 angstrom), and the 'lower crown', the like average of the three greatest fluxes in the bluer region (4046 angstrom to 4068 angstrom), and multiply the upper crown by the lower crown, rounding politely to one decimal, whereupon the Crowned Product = 11.2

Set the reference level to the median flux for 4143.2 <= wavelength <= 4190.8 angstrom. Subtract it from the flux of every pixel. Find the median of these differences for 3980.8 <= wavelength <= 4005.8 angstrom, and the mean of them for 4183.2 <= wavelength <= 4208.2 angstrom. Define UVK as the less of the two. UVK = -0.14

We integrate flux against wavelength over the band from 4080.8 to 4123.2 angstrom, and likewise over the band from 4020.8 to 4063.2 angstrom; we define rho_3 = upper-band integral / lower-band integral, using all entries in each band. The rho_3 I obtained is 1.01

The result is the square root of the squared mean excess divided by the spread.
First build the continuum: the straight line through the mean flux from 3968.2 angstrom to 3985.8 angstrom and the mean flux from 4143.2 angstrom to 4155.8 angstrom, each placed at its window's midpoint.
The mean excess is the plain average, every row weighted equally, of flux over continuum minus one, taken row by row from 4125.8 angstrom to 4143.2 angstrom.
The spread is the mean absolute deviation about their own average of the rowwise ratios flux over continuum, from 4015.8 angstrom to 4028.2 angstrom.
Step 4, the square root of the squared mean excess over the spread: 0.12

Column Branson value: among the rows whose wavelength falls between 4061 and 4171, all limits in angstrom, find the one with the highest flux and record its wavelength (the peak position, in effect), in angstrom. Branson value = 4109.5 angstrom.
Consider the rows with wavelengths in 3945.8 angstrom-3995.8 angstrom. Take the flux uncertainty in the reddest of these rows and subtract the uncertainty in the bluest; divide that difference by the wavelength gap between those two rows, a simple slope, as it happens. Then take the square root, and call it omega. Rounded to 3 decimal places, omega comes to 0.025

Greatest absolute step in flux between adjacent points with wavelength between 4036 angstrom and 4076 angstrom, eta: 0.17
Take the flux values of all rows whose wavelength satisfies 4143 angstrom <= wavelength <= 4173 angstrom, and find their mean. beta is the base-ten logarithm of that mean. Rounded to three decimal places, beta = 0.504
